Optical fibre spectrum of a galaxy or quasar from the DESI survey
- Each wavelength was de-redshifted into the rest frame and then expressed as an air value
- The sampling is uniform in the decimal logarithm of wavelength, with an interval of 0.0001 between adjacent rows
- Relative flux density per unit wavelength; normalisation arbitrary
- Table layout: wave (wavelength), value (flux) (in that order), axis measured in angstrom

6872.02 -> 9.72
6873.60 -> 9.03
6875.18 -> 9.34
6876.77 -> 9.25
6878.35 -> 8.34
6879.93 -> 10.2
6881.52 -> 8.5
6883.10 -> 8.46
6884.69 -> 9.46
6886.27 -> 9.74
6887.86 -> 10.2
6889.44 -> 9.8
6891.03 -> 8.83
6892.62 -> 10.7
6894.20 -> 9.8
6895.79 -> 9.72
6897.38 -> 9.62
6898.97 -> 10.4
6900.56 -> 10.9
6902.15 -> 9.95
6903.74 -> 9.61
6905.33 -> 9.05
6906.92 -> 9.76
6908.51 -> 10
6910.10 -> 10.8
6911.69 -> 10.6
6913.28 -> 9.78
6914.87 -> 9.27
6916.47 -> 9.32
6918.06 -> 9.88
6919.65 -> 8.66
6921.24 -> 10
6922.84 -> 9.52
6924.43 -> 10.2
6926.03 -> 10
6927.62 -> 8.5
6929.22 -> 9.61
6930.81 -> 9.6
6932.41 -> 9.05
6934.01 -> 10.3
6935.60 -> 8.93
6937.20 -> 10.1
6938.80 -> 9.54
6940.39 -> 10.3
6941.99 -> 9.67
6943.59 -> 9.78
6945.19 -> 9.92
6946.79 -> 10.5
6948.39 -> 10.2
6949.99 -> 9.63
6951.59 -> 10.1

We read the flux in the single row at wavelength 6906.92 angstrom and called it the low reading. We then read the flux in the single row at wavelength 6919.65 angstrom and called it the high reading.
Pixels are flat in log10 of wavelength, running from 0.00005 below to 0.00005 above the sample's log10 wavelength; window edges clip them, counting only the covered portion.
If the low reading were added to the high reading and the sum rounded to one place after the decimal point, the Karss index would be 18.4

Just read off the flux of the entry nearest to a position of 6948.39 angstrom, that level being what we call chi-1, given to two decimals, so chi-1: 10.20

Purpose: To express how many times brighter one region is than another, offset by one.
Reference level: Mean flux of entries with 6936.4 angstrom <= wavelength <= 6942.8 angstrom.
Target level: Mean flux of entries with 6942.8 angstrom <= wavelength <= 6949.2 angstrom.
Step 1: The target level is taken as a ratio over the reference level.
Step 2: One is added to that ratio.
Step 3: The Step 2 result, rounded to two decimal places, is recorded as 2.02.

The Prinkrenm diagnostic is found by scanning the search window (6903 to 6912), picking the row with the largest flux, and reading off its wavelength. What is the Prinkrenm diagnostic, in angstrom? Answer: 6910.10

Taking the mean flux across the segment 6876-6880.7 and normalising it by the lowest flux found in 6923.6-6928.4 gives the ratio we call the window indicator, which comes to 1.09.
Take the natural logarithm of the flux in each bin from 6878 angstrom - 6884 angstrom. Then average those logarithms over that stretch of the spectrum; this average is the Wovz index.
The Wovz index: 2.18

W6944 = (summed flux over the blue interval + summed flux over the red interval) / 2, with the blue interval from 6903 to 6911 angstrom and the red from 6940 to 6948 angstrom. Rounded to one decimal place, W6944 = 49.7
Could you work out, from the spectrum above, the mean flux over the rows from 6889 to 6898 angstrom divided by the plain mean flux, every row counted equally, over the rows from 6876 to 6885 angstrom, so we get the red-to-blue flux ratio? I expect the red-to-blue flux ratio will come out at 1.08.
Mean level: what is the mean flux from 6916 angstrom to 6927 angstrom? 9.65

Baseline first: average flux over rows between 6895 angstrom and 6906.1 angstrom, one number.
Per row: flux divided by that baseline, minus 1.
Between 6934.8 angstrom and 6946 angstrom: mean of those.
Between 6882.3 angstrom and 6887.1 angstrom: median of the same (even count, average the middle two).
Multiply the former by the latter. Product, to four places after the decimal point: 0.0006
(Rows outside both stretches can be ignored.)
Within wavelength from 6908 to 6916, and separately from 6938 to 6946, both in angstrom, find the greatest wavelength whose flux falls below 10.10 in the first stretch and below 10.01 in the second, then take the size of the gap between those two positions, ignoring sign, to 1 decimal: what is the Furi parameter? 30.3 angstrom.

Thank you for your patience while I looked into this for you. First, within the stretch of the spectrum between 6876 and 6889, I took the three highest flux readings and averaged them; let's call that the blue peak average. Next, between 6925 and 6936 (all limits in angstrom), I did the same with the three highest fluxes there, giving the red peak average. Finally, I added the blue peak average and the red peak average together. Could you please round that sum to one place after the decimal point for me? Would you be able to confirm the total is 20.0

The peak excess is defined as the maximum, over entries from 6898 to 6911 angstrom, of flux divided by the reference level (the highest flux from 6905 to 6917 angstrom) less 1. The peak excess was 0.0093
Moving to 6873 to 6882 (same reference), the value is -0.0556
